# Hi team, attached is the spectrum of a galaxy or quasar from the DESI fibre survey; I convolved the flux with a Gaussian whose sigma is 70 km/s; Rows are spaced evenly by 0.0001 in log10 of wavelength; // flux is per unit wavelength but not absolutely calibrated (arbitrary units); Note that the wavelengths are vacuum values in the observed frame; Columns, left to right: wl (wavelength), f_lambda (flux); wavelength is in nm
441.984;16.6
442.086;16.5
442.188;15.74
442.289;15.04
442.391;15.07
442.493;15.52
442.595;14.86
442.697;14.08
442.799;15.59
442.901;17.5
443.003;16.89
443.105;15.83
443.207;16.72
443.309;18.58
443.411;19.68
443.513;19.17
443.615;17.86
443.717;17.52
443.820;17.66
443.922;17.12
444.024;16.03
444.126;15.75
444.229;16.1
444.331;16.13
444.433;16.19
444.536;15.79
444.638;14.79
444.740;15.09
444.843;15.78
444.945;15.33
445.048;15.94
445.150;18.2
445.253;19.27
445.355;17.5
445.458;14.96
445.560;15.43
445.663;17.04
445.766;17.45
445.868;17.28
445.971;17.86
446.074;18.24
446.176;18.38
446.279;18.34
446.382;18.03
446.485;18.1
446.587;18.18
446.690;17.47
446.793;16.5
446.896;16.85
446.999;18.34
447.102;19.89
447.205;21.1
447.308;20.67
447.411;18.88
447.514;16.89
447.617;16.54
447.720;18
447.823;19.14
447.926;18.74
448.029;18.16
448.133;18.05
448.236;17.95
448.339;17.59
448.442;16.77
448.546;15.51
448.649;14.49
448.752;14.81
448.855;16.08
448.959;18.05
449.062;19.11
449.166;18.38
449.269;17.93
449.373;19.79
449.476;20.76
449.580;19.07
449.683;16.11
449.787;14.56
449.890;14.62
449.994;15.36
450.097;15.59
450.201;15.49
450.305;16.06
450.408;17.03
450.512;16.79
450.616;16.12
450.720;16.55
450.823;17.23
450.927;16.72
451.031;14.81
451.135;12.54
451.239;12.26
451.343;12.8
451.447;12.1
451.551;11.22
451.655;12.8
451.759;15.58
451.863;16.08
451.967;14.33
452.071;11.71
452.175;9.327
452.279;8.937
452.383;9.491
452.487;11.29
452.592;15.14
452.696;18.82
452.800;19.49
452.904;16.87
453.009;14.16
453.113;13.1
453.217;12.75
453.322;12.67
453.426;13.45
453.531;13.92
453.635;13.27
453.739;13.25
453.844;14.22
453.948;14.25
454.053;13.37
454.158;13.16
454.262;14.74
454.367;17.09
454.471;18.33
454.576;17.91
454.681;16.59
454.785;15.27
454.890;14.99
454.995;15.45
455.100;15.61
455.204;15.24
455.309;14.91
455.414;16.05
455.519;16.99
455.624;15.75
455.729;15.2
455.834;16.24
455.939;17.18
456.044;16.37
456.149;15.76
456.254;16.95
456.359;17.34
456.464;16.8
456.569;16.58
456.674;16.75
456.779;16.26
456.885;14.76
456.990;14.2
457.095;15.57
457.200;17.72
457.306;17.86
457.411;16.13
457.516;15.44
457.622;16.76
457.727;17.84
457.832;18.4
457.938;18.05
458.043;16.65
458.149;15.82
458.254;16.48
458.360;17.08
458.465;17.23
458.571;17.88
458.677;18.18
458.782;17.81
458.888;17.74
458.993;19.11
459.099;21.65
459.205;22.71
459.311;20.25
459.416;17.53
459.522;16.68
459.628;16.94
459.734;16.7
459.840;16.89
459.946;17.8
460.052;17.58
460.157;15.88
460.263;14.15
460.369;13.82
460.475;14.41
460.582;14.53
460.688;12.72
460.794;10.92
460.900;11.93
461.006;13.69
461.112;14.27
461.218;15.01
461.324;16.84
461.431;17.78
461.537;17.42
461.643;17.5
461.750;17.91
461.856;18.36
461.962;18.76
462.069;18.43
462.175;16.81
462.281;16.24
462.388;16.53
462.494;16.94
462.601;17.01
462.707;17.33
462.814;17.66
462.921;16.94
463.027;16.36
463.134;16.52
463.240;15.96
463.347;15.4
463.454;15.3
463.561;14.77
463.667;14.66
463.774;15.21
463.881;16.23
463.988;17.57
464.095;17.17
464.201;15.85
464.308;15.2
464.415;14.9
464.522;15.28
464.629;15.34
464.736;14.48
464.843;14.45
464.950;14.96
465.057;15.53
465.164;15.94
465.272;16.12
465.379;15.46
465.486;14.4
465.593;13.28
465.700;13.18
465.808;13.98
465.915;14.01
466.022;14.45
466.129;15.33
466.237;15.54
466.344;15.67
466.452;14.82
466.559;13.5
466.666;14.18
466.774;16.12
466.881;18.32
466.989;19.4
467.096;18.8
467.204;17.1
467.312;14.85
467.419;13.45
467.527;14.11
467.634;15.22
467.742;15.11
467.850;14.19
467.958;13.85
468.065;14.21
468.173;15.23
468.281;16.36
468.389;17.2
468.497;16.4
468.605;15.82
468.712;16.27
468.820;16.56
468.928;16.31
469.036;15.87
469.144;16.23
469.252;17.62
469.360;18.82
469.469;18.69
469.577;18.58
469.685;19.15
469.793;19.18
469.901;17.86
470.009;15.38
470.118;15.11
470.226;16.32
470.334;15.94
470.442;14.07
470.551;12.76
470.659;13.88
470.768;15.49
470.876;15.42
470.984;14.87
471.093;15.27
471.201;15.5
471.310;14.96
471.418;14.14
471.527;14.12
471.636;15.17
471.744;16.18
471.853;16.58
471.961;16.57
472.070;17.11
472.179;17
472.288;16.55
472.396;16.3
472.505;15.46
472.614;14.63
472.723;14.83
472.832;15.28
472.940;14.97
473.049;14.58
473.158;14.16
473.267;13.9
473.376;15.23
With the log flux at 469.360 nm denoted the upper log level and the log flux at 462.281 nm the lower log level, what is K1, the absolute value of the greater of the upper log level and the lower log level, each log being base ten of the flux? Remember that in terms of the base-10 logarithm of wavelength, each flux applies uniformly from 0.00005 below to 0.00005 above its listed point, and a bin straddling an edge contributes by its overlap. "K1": 1.27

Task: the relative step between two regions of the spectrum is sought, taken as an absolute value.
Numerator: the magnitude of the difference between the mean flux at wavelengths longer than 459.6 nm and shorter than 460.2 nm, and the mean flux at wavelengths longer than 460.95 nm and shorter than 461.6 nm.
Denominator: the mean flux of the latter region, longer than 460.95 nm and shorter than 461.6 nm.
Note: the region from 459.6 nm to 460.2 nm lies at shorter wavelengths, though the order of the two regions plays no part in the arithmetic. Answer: 0.07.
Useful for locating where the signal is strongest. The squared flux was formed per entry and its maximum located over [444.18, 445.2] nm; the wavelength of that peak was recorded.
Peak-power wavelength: 445.150 nm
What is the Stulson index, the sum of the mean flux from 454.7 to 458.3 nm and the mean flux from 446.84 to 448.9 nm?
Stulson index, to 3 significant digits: 34.0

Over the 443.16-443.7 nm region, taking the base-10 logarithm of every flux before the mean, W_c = 1.26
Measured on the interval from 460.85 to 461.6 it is 1.18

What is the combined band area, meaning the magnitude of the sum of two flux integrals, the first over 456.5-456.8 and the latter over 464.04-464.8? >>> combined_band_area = 17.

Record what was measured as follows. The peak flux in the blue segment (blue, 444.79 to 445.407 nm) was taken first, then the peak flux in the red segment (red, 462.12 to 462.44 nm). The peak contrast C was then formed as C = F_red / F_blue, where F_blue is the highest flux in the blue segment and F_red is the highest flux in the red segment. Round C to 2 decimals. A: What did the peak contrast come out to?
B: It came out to 0.87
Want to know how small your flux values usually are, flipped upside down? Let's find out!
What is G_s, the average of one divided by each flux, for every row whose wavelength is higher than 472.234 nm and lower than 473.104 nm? 0.0654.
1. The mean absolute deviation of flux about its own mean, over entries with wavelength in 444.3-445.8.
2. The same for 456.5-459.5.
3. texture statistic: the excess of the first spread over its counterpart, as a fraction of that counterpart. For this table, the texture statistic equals -0.2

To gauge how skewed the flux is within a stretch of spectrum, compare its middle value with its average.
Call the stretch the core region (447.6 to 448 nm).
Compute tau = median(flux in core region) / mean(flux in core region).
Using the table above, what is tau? 1.01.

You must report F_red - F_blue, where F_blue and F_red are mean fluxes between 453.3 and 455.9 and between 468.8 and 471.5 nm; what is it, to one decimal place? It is 1.0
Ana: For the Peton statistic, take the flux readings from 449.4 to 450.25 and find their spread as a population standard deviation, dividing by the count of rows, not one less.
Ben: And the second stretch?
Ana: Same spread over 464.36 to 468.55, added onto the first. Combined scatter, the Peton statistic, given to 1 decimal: 3.5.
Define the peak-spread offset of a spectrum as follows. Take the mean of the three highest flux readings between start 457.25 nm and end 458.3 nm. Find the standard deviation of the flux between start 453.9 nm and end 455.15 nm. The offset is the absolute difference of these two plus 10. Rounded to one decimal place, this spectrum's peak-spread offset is 26.5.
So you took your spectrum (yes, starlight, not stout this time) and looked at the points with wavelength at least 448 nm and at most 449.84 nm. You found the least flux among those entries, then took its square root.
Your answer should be 3.81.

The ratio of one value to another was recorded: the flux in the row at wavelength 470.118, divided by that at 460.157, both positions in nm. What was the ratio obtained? 0.95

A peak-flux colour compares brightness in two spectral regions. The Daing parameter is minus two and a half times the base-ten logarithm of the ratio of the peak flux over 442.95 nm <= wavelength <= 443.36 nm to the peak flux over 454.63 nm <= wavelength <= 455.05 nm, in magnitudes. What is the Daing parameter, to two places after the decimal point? -0.12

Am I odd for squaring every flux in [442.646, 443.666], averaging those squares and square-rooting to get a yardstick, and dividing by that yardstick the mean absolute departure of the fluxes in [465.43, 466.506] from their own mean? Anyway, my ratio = 0.040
